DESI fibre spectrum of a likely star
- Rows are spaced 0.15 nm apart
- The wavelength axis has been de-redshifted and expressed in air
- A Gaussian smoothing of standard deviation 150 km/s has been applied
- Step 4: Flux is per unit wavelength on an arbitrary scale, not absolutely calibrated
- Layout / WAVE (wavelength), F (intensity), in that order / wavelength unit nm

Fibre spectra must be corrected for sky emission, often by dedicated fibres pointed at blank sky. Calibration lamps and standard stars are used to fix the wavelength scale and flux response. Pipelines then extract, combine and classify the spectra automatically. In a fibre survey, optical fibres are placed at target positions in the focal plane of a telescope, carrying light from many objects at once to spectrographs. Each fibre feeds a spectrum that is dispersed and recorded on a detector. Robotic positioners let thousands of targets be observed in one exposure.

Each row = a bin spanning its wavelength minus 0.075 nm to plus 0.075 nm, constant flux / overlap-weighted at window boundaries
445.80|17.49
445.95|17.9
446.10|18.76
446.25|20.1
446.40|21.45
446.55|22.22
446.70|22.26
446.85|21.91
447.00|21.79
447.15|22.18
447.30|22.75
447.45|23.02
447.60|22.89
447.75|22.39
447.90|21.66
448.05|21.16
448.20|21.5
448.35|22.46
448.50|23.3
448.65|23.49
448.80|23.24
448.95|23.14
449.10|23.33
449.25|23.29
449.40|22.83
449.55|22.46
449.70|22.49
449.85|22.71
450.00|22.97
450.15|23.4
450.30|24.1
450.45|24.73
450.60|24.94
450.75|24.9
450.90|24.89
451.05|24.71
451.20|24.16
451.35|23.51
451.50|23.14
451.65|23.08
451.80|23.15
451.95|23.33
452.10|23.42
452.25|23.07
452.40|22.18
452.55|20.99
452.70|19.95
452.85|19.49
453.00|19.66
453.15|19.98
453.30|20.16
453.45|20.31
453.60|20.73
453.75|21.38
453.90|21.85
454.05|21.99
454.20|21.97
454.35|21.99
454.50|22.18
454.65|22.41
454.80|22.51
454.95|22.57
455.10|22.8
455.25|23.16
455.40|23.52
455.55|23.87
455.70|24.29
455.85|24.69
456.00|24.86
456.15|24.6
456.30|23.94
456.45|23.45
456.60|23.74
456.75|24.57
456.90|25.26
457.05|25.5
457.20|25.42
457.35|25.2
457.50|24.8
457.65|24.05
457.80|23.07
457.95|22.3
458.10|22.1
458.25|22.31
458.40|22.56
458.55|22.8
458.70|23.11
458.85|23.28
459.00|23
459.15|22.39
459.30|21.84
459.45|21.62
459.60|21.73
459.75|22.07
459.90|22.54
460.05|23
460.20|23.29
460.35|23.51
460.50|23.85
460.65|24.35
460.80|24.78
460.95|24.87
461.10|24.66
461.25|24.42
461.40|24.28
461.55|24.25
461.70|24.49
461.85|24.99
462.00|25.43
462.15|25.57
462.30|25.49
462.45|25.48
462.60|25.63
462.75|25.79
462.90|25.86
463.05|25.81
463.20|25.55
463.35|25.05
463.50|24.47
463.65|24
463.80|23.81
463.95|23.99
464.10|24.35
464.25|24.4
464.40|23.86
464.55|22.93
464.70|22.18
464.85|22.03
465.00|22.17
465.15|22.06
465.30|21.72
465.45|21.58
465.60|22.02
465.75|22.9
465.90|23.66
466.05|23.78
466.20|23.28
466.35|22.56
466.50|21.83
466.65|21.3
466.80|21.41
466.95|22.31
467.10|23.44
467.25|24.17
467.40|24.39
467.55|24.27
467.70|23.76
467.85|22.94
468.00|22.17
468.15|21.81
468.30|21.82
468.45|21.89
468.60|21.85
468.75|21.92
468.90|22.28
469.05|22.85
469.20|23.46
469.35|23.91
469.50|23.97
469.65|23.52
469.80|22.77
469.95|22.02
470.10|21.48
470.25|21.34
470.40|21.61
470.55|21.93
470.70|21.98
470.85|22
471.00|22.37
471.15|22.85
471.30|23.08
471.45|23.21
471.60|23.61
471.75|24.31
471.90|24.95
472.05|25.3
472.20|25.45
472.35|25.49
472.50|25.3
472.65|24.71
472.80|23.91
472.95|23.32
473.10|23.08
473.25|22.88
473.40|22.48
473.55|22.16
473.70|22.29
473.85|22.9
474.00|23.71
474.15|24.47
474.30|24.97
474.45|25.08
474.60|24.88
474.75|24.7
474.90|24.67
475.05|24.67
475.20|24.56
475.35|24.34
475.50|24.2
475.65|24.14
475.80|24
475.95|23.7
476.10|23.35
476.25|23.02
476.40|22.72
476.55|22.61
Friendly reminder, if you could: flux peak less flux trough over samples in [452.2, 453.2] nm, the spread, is 3.6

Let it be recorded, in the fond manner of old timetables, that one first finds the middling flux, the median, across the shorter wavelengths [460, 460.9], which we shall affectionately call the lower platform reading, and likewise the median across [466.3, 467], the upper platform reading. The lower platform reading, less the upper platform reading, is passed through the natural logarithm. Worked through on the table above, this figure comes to 0.6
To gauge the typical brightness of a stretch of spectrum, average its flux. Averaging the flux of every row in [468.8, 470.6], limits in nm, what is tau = 22.6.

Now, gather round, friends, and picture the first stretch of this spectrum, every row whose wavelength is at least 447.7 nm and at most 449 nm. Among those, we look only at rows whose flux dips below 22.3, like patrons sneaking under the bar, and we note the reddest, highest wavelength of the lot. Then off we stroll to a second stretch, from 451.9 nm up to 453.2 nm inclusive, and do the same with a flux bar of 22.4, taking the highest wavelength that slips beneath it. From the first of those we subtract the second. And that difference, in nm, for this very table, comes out -4.95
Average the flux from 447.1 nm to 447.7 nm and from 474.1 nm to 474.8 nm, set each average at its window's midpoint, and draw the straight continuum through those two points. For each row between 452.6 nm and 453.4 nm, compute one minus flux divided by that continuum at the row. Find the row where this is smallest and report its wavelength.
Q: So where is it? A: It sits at 453.30 nm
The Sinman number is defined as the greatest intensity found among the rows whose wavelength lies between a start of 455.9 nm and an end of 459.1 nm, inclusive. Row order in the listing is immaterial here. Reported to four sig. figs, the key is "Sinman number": 25.50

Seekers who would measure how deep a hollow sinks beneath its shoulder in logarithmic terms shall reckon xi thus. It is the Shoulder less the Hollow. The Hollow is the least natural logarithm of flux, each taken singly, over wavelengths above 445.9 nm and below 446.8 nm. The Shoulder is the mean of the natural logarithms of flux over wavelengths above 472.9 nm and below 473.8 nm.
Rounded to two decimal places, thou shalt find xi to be 0.24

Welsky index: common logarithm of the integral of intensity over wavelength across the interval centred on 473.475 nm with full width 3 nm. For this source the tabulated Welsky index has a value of 1.86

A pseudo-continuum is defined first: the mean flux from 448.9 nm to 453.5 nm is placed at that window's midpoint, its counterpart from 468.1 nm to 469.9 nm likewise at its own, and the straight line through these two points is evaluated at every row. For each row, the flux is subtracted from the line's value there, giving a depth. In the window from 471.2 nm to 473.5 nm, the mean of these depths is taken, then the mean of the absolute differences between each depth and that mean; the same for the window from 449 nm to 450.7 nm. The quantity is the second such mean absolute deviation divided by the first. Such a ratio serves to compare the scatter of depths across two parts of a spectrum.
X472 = 0.71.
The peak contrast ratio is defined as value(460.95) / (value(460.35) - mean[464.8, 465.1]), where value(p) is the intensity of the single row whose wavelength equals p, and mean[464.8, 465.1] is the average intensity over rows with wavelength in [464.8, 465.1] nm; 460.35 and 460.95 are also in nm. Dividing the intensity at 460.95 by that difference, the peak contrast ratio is 18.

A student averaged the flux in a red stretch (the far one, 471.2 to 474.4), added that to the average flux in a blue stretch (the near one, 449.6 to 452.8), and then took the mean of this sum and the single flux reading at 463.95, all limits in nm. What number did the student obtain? 35.6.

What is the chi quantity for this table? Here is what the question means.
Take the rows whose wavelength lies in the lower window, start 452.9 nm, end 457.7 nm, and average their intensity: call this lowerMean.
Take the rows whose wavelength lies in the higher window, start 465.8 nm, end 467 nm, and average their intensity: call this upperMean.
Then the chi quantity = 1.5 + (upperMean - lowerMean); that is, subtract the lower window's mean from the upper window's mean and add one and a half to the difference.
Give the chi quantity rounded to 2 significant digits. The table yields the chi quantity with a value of 1.0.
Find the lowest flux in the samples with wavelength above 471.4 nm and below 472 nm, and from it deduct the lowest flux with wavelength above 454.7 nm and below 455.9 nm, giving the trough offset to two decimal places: 0.70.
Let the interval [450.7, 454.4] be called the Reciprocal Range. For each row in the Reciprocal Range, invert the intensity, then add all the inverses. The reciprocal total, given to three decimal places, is 1.135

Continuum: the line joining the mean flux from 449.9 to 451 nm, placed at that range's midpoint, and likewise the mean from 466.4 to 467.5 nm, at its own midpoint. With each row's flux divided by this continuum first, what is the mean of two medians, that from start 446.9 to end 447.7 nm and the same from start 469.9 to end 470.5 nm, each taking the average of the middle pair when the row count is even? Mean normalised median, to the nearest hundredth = 0.94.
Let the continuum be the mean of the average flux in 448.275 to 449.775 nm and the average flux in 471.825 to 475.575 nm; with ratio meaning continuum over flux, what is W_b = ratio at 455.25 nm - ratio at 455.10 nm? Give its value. -0.02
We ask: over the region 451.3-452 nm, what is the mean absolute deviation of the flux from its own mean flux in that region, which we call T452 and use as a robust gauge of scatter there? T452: 0.14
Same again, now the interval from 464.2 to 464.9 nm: 0.84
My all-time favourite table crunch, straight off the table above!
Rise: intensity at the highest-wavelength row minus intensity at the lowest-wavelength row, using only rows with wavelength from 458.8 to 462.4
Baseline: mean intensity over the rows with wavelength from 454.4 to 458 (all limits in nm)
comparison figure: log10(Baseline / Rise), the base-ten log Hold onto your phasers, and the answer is 1.0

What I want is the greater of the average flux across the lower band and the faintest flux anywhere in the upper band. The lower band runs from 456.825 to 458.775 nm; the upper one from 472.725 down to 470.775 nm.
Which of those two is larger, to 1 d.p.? 23.7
